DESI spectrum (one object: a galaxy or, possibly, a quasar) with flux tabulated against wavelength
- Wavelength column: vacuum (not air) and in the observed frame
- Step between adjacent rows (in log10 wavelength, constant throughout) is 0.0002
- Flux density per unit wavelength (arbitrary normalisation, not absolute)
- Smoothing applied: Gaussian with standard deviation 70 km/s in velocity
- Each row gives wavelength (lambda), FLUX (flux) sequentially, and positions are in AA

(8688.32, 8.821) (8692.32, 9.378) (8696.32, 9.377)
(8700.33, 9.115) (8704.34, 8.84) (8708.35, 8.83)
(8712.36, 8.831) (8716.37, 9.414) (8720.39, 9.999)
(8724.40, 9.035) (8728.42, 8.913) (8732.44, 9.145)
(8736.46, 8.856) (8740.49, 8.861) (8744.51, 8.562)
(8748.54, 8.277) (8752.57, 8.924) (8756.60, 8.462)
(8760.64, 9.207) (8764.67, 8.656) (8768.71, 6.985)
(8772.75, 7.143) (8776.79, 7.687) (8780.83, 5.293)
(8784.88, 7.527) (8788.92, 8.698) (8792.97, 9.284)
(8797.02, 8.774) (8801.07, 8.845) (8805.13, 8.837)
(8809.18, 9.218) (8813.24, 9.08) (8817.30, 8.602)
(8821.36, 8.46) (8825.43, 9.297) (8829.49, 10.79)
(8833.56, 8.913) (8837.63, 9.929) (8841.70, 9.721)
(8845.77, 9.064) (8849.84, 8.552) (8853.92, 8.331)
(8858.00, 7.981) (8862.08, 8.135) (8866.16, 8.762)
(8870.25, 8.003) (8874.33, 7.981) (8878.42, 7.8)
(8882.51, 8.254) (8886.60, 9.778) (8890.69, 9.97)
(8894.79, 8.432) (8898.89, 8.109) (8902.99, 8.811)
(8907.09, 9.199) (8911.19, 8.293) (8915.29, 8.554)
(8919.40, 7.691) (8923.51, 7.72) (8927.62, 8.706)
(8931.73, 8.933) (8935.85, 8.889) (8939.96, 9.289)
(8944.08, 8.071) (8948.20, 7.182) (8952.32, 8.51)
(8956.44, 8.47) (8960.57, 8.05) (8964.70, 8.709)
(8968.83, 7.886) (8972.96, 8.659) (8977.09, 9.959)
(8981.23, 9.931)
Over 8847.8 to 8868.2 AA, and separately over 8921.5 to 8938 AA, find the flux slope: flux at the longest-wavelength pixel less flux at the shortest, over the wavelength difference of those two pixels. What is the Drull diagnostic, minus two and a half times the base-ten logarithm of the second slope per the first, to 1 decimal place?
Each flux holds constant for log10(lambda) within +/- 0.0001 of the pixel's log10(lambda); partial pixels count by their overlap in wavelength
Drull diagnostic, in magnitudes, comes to -2.2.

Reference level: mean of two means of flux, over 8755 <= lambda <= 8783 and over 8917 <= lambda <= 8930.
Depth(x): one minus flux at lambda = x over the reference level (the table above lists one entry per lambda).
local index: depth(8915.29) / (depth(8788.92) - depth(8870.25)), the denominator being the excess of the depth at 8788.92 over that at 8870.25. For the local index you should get 1.0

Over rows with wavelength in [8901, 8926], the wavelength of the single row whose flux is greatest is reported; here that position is 8907.09 AA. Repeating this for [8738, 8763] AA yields 8760.64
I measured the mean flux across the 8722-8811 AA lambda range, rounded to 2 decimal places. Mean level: 8.42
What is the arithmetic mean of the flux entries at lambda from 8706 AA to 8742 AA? 9.10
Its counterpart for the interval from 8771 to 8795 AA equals 7.61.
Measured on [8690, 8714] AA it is 9.06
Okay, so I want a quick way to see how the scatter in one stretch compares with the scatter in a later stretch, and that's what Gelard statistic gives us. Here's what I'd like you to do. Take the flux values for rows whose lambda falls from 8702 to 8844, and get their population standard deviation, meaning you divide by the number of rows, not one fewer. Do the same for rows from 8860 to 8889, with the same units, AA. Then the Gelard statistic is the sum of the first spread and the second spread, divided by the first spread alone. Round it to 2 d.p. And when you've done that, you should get 1.68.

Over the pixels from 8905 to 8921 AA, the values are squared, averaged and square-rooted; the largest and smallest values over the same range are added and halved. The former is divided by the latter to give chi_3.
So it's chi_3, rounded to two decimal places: 1.00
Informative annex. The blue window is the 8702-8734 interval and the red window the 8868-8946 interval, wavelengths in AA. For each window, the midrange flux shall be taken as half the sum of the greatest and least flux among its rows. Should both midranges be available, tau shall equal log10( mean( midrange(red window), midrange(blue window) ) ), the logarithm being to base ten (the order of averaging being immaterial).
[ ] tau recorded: 0.96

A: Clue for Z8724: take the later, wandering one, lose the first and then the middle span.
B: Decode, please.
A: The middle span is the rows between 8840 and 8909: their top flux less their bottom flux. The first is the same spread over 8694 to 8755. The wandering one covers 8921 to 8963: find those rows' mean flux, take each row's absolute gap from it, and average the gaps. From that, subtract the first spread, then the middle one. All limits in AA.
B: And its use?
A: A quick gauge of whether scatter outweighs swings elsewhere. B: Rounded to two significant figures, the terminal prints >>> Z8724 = -3.4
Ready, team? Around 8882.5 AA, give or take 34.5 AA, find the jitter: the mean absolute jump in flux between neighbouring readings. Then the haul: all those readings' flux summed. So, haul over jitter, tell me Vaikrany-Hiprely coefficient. 270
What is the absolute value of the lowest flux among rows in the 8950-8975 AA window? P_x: 7.9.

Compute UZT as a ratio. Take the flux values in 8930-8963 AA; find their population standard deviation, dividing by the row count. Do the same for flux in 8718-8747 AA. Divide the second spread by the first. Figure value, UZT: 0.7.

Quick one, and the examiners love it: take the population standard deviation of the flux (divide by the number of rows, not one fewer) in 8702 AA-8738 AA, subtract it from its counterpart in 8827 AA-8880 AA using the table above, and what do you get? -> 0.5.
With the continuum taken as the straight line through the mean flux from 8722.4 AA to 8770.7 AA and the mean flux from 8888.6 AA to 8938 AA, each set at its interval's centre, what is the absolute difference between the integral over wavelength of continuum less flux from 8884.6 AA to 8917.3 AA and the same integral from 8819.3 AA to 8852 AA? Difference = 14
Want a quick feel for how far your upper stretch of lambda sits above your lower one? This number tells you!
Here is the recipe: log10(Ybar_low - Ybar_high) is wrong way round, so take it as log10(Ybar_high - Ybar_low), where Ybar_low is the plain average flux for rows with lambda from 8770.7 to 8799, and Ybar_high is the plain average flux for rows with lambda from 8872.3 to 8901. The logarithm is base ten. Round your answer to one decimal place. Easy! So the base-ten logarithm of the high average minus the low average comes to -0.1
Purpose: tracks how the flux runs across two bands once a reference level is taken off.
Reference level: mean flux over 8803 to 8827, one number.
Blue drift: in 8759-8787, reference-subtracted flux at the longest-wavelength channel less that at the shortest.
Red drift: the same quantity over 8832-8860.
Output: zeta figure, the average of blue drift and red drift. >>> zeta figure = -1.3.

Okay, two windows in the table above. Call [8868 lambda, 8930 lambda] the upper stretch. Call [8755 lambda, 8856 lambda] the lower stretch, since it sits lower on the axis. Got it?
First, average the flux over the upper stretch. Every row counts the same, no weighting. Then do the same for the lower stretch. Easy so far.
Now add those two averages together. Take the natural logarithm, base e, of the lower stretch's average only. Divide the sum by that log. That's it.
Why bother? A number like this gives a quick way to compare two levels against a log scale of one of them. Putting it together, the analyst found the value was 7.94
